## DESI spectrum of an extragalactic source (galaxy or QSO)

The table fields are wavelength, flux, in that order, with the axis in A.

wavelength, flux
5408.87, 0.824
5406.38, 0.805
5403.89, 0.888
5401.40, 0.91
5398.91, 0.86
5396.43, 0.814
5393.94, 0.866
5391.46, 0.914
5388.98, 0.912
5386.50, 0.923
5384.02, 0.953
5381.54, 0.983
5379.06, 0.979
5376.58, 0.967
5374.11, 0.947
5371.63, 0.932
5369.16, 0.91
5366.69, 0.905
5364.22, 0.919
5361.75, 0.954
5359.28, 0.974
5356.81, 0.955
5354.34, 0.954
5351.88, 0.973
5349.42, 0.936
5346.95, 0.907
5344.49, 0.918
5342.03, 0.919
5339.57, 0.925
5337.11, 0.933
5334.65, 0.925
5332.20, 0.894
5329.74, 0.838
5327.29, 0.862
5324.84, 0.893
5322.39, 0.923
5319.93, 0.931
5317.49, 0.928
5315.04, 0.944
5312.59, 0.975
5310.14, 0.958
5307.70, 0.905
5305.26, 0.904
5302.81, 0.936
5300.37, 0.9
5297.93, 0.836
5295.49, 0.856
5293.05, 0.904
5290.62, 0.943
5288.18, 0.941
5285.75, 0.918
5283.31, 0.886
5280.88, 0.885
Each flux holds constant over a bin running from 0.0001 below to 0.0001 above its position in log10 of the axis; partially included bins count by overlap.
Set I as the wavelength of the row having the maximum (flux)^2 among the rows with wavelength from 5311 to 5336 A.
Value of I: 5312.59 A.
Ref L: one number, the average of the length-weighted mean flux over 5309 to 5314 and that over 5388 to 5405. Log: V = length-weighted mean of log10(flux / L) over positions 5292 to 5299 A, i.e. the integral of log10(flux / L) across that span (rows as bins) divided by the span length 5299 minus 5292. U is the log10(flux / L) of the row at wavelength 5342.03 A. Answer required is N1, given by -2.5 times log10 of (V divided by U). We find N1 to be -3.1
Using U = -0.002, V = -0.028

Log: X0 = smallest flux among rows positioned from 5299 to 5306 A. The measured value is 0.9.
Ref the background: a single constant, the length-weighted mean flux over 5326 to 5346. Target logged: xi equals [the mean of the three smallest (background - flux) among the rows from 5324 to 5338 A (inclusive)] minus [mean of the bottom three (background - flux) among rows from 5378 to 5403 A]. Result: 0.05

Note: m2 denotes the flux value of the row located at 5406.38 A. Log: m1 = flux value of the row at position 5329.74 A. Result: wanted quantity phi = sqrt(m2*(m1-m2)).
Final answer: 0.16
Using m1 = 0.838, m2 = 0.805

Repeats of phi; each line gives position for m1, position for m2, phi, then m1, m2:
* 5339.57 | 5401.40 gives 0.12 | 0.925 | 0.91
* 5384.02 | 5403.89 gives 0.24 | 0.953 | 0.888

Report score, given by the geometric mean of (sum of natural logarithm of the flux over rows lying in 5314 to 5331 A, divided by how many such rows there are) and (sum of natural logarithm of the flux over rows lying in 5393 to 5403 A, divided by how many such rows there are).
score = 0.124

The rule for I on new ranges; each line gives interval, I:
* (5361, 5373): 5361.75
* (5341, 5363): 5359.28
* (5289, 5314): 5312.59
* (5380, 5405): 5381.54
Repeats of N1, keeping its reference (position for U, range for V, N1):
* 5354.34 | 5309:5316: -0.2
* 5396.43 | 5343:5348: 2.7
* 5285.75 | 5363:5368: -1.0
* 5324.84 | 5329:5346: 0.9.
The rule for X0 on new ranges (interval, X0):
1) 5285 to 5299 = 0.836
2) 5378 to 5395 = 0.866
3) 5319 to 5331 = 0.838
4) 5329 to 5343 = 0.838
